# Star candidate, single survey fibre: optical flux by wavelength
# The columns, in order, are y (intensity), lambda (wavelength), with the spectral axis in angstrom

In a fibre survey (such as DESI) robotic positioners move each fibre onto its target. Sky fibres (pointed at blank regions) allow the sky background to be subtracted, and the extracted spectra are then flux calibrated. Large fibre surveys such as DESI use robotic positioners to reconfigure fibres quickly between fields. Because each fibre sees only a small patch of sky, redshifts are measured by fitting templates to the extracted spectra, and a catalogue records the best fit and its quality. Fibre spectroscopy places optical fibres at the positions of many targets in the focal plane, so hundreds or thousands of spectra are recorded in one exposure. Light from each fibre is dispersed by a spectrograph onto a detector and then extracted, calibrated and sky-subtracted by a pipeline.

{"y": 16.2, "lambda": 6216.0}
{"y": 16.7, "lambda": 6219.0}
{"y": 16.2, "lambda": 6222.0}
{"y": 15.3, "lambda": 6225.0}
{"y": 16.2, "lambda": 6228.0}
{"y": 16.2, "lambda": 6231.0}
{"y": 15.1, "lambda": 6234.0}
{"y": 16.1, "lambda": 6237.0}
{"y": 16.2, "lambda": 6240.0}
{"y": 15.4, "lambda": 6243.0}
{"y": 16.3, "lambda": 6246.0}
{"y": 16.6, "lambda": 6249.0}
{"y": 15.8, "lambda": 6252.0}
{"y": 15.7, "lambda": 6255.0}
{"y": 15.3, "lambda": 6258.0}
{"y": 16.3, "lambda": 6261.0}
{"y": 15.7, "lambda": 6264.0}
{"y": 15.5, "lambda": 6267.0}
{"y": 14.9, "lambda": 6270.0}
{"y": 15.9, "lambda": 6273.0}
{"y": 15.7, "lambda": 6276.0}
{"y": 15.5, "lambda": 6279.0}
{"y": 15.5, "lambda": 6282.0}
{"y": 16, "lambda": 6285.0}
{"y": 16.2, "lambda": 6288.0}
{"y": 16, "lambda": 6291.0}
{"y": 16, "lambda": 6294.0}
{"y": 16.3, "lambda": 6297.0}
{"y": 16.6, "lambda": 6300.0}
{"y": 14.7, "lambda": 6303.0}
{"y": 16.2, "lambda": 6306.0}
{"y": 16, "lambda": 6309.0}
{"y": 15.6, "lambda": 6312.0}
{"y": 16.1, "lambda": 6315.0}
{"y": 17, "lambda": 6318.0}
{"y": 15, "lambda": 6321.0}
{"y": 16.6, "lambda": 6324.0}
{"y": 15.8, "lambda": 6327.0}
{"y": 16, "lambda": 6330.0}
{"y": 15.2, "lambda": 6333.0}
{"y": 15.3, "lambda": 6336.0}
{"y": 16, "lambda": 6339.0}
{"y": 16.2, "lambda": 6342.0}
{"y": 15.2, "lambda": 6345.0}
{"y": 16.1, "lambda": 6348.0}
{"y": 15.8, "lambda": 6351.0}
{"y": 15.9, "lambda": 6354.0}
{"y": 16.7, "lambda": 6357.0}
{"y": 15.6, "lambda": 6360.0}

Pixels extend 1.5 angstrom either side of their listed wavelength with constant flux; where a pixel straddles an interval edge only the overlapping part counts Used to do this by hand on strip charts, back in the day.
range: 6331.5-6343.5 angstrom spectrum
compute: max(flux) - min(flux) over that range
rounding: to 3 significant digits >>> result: 1.00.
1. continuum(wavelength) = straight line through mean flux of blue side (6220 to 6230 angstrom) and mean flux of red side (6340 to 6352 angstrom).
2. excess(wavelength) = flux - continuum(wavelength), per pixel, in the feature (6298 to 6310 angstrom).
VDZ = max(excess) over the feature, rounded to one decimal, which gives 0.7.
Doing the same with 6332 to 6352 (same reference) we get 0.4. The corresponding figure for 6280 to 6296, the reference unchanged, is 0.3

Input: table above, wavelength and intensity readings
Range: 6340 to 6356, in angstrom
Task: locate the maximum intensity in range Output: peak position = 6342.0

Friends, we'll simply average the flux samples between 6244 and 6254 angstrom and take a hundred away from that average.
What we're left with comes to -83.8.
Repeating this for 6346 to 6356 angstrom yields -84.1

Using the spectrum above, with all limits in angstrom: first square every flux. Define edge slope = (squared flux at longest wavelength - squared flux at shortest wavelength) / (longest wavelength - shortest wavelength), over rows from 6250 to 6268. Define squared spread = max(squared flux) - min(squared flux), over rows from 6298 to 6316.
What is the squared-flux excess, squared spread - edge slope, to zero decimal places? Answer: 60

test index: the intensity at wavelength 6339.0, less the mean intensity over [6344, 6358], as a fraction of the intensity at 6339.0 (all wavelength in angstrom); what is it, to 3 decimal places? 0.004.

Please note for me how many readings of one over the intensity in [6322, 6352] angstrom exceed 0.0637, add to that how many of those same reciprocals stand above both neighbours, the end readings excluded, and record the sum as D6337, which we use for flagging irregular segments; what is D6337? 6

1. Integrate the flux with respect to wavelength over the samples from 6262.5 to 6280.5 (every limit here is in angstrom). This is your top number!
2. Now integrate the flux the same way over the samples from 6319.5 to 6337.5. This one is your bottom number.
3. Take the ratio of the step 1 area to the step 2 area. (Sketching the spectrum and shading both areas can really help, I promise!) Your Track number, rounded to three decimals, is 0.993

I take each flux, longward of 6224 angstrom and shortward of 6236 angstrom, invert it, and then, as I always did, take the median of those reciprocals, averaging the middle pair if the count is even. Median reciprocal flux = 0.0635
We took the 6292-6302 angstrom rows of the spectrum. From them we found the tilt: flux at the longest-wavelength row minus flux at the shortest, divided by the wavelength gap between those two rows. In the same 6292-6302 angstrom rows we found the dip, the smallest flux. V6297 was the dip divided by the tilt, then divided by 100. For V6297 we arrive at 2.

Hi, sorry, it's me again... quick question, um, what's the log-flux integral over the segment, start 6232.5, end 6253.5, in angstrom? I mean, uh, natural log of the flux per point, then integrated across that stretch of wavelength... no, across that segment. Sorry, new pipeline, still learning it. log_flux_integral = 58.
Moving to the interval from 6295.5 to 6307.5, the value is 33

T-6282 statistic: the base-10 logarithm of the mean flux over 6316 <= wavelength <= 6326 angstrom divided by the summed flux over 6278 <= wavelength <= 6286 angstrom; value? -0.463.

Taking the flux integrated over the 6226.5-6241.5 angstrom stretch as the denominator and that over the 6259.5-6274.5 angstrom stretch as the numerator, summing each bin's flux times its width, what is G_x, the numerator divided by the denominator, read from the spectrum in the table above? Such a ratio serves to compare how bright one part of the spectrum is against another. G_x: 0.98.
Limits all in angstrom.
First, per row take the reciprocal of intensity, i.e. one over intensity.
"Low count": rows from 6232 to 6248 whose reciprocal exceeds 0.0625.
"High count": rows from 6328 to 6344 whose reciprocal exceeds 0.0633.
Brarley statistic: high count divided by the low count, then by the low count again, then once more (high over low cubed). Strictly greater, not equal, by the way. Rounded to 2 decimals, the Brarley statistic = 0.25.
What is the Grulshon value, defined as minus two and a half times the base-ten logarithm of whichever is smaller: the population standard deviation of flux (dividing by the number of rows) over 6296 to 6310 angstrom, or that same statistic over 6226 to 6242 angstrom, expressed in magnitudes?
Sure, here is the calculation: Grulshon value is 0.91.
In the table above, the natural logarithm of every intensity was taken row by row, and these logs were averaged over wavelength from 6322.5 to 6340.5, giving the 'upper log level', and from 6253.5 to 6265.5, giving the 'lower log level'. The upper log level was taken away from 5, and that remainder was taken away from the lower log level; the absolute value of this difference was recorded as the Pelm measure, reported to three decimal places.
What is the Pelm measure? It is 0.517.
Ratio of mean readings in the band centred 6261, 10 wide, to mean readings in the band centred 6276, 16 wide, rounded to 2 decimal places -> 1.02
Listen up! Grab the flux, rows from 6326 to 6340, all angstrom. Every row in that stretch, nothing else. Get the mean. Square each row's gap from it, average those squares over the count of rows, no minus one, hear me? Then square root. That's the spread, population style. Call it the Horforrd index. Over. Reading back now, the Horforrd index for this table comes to 0.34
